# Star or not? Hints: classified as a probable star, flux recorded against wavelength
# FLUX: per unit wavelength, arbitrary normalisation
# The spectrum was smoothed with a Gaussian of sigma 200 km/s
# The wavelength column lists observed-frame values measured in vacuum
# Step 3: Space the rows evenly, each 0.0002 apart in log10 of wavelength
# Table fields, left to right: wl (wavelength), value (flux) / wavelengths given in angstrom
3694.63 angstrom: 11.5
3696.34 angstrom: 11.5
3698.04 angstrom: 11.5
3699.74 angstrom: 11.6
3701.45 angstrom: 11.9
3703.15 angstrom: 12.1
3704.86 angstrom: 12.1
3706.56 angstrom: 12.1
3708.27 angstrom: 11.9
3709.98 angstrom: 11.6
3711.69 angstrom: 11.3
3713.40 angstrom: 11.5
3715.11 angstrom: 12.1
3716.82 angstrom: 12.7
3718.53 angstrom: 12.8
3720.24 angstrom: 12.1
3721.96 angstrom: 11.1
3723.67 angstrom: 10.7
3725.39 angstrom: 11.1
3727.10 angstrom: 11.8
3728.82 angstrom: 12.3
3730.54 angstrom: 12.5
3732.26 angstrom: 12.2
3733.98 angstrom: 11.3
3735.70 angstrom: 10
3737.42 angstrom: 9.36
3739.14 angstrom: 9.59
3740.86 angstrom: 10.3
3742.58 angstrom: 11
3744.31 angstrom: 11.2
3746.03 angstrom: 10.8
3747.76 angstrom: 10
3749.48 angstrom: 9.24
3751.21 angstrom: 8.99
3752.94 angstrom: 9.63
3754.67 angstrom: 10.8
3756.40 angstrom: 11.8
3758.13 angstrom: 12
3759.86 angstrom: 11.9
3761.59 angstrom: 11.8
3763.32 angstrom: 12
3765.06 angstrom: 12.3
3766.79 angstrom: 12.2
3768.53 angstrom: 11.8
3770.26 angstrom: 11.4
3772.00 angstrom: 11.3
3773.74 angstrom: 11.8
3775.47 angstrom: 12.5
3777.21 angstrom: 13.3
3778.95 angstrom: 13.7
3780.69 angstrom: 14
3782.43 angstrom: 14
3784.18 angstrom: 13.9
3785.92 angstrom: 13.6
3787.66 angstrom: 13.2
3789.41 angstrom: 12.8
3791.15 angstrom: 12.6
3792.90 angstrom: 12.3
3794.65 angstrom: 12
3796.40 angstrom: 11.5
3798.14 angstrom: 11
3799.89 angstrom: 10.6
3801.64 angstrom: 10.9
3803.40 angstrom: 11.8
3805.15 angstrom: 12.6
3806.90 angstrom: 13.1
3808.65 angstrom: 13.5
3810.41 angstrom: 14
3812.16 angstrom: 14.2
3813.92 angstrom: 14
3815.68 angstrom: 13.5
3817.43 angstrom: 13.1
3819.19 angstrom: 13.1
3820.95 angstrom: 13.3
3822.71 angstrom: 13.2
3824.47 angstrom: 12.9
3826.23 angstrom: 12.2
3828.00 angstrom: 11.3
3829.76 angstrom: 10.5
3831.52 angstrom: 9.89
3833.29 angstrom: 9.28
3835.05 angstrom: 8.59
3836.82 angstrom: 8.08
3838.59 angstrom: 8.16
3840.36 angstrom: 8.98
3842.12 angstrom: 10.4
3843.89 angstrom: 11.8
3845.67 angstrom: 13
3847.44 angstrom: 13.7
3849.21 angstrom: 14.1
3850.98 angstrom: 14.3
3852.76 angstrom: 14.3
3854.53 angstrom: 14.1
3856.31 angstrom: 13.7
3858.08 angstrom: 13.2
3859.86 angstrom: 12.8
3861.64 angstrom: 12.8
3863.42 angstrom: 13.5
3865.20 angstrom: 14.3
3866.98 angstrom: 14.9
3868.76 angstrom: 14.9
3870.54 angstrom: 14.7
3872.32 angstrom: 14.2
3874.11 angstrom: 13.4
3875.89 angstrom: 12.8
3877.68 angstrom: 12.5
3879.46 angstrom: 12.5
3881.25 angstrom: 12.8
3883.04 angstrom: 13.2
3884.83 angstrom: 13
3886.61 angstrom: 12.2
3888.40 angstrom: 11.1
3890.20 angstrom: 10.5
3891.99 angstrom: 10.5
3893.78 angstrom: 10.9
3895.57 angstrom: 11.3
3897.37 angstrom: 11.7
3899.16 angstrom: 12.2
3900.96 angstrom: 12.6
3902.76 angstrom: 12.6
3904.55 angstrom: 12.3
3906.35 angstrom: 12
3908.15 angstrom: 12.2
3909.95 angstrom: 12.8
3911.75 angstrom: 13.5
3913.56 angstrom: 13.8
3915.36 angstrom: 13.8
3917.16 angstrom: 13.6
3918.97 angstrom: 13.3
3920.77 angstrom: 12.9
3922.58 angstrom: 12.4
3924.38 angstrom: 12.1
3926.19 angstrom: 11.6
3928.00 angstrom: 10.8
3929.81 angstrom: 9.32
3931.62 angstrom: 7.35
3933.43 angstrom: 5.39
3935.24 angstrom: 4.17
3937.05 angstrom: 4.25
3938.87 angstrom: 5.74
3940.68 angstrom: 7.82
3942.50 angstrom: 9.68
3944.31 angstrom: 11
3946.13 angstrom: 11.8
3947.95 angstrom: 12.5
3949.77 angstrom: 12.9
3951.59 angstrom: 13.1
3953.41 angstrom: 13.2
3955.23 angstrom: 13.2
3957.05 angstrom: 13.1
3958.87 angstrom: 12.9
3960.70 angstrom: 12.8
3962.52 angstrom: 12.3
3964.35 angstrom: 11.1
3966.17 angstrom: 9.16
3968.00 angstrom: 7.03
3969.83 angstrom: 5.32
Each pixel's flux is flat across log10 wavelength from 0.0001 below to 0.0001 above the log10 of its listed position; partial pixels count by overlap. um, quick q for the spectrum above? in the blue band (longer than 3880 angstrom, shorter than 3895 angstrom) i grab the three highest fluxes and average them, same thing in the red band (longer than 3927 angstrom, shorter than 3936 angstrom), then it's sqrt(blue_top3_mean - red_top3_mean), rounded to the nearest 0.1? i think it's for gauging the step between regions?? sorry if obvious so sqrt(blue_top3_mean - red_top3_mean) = 2.0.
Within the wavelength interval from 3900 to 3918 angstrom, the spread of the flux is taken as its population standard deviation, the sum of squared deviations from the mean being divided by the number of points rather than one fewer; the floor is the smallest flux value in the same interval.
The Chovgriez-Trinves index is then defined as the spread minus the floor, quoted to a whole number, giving -11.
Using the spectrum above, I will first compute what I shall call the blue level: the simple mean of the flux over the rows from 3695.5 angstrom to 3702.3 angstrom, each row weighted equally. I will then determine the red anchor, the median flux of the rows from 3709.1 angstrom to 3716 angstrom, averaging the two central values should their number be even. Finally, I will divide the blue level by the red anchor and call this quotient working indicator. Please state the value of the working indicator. 1.01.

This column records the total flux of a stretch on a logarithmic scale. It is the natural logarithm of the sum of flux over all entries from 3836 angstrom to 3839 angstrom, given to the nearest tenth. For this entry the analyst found 2.8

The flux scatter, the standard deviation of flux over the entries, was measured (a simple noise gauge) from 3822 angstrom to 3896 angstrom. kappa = 1.9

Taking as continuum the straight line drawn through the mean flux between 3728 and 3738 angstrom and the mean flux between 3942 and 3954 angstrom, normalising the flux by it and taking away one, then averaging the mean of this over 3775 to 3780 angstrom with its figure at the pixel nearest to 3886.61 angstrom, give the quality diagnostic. 0.092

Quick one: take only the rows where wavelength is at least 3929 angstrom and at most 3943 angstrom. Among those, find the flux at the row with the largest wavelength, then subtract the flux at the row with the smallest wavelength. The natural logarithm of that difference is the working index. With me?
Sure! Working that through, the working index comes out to -1.0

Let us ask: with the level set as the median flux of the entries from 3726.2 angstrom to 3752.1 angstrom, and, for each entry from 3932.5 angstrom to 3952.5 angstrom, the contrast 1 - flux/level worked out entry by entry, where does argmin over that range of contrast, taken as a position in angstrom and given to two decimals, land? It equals 3951.59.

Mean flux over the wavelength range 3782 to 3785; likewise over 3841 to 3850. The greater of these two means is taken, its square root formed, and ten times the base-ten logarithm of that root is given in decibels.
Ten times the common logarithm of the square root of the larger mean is 5.72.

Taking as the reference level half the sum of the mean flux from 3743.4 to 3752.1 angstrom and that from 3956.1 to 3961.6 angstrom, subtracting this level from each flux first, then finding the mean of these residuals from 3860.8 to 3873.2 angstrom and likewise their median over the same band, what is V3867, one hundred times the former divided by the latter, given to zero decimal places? 96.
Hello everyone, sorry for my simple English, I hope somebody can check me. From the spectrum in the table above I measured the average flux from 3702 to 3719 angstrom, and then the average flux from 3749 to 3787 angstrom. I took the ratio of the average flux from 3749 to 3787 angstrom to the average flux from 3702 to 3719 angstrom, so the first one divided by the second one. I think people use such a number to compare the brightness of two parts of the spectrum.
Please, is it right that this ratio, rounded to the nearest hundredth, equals 1.00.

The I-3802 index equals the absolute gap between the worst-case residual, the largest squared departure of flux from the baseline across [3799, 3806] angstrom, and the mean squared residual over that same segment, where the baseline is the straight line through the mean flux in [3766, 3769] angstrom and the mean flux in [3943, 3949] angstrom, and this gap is 1.0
